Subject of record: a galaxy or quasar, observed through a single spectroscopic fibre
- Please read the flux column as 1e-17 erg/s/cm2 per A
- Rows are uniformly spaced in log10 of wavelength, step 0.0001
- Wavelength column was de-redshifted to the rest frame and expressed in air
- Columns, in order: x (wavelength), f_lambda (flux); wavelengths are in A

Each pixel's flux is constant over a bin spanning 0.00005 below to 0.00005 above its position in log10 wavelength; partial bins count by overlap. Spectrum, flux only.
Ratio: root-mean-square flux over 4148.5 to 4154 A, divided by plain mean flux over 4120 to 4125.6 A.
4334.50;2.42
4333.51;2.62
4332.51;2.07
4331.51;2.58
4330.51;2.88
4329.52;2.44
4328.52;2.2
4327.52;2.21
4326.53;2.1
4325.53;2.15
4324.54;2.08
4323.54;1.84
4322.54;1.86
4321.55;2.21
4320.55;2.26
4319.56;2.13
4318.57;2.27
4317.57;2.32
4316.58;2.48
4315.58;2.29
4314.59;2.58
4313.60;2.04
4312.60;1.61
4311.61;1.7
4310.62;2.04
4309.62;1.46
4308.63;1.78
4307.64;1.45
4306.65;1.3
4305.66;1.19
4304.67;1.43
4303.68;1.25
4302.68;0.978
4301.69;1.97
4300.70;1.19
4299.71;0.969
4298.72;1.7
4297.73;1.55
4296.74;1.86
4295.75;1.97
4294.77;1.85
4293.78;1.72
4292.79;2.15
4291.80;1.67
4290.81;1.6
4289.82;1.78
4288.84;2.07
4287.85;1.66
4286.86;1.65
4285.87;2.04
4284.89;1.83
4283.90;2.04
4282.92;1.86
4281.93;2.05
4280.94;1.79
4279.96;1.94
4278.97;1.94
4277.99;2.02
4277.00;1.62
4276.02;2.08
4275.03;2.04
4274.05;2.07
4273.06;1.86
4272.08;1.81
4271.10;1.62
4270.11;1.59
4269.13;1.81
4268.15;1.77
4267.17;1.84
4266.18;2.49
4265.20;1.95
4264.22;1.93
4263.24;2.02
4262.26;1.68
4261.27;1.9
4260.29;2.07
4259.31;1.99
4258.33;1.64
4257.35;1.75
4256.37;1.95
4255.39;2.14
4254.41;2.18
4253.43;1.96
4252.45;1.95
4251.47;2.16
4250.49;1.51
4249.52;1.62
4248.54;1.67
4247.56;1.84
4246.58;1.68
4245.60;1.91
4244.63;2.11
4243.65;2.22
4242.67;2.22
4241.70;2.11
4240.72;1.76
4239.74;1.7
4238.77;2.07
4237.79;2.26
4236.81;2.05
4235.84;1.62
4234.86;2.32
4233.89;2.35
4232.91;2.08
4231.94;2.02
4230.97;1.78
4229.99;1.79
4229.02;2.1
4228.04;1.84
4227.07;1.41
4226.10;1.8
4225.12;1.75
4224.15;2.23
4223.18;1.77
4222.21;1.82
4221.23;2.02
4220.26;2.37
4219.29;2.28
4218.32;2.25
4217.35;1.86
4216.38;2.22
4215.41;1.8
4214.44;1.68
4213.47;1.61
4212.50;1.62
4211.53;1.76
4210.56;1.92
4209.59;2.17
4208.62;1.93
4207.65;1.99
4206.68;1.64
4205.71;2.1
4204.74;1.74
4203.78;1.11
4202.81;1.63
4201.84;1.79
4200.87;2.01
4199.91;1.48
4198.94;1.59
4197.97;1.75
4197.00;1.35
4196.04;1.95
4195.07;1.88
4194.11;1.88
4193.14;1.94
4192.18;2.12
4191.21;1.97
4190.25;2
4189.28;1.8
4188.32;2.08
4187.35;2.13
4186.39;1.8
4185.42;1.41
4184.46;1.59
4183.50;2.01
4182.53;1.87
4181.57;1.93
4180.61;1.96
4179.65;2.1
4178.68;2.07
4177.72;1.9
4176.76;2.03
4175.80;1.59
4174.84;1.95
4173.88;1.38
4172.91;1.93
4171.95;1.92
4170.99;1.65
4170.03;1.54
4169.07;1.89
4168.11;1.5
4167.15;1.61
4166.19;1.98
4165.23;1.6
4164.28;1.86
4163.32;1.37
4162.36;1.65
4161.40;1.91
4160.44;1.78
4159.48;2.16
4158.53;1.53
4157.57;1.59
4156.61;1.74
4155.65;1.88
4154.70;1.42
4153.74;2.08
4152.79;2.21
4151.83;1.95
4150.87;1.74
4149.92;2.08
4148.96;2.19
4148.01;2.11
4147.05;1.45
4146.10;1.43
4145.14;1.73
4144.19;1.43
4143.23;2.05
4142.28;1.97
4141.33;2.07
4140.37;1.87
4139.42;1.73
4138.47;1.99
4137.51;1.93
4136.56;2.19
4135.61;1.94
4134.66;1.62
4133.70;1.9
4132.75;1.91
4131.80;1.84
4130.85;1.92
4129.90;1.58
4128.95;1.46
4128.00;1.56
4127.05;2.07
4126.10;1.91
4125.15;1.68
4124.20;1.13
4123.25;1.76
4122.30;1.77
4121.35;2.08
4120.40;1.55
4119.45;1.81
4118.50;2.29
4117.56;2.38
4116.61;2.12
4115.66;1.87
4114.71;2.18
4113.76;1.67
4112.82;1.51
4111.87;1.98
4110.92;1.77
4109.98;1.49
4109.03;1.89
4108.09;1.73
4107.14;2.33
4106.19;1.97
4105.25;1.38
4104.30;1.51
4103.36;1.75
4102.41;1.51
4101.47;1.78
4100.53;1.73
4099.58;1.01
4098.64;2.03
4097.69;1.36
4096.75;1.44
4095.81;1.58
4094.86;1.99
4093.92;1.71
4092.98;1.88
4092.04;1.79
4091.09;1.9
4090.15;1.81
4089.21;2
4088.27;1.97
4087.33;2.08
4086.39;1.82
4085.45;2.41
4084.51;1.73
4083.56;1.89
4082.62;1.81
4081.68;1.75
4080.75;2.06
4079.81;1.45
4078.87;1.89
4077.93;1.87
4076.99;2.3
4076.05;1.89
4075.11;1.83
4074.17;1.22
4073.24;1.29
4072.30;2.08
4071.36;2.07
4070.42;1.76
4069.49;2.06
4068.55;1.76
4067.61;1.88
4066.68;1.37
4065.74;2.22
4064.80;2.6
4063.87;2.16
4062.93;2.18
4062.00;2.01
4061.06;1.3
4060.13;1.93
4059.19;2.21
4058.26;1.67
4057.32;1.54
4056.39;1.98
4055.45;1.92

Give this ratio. 1.23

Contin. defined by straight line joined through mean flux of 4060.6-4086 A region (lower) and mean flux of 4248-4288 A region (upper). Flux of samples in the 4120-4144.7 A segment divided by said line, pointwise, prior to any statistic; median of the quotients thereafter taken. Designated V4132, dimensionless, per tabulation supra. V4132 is 1.00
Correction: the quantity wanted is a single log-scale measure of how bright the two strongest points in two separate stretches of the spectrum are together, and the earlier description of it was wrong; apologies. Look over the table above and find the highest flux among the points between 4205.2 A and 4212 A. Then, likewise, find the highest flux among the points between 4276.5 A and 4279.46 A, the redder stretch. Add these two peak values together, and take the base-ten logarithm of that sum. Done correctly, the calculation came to 0.622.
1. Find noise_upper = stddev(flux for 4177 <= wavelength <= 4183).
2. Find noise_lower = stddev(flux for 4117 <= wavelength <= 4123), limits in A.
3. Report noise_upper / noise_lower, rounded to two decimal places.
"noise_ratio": 0.29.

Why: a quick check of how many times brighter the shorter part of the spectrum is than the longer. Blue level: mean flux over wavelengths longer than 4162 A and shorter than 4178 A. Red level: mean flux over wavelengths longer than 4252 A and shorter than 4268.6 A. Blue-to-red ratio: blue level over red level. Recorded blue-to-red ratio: 0.88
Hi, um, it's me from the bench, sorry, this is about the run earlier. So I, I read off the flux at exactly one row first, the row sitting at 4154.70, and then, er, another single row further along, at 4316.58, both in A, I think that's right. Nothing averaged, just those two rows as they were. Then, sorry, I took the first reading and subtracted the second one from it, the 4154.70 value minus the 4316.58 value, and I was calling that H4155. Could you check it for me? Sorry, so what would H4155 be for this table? -1.06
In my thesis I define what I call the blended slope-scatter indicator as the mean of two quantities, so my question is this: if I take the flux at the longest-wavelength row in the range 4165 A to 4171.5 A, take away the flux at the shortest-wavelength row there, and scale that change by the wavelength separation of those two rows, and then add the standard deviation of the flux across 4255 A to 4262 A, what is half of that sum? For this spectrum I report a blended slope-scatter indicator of 0.09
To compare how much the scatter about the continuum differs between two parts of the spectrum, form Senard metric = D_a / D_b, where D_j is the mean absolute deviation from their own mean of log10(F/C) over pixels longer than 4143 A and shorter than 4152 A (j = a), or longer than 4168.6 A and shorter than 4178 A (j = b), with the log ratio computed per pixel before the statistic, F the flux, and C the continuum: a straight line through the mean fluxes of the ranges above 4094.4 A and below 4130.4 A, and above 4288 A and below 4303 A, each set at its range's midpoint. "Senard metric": 1.32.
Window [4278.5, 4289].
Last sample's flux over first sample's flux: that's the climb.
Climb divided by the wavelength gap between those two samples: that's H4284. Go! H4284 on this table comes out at 0.01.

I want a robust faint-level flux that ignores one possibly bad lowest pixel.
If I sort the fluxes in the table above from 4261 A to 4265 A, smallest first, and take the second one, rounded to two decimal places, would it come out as 1.90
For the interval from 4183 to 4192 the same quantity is 1.59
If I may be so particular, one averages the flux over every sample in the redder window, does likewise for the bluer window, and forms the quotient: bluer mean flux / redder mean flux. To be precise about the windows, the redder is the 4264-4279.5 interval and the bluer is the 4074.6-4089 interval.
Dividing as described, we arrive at 1.01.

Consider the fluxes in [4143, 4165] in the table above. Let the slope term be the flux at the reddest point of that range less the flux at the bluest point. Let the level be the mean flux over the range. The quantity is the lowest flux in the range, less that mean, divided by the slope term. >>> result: 2.2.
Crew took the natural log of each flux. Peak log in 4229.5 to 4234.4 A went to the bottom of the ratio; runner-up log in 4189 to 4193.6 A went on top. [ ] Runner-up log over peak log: 0.81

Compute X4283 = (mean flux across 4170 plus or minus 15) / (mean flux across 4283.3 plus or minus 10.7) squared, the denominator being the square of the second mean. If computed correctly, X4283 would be 0.50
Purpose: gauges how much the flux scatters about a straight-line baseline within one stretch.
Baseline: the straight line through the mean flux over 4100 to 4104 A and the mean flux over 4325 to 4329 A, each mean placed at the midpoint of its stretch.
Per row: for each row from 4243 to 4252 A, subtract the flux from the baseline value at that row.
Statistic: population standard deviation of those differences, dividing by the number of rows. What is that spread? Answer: 0.25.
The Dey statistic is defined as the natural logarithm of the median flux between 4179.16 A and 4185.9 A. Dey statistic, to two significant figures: 0.66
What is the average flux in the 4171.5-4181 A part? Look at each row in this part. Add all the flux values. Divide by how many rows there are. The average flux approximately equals 1.88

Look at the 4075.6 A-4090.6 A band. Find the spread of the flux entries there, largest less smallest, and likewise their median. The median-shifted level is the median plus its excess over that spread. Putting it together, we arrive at 2.82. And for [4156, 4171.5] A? 2.51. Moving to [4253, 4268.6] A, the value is 3.05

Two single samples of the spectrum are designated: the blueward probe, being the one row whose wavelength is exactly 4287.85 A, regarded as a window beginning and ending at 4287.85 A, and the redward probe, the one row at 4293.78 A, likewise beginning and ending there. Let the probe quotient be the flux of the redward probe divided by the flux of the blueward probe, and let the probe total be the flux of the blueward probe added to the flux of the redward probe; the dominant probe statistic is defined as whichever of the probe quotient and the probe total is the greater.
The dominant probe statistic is 3.38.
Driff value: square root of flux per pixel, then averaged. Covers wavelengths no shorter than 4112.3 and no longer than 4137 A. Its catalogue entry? 1.350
